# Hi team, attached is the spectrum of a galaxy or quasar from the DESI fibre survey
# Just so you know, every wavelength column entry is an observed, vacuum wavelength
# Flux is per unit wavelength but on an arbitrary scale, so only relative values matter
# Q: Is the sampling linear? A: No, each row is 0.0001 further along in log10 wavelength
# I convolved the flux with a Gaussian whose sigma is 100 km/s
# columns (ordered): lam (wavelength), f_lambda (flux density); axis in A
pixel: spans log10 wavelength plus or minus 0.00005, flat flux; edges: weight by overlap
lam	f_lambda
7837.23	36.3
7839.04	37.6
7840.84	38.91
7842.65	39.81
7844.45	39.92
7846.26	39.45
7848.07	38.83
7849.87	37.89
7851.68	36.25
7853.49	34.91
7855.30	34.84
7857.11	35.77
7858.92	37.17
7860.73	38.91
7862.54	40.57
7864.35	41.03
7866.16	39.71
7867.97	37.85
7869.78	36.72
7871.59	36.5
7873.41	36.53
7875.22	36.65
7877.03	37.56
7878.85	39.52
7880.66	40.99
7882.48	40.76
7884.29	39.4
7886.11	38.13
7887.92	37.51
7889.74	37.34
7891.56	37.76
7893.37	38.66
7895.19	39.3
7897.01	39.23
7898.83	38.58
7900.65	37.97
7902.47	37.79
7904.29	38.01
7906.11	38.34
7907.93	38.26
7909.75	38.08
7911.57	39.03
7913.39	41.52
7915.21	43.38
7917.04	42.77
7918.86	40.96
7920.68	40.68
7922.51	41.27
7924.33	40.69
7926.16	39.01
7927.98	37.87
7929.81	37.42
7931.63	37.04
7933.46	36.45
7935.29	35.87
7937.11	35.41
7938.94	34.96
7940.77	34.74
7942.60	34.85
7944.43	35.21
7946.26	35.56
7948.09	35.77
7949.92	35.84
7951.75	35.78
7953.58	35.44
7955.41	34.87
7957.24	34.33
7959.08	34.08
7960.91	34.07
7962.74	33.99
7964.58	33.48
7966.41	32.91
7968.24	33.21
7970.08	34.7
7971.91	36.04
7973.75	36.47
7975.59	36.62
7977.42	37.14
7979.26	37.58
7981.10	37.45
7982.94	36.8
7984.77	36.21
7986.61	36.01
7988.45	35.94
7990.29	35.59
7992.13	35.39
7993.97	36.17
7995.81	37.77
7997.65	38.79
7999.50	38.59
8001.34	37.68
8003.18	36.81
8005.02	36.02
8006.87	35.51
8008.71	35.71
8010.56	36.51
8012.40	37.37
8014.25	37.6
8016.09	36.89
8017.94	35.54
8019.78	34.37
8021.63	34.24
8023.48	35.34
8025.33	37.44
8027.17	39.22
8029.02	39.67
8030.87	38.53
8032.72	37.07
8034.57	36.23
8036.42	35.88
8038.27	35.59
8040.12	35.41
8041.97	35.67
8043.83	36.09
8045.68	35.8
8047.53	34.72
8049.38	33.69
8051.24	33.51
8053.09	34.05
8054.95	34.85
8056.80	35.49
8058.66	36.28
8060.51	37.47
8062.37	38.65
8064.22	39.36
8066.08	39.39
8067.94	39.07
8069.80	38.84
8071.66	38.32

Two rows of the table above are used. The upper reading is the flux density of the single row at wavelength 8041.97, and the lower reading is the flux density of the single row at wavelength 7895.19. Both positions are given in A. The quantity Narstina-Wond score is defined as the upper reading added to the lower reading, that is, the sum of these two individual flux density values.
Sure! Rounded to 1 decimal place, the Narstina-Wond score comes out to 75.0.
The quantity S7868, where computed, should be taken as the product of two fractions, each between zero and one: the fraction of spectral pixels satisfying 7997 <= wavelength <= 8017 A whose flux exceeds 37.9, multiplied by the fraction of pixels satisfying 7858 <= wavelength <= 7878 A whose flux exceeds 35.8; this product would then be 0.18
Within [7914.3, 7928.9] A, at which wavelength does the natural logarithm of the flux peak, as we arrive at 7915.21 A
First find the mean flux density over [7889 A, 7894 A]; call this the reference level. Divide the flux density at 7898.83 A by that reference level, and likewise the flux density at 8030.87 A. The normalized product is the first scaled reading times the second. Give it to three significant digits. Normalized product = 1.03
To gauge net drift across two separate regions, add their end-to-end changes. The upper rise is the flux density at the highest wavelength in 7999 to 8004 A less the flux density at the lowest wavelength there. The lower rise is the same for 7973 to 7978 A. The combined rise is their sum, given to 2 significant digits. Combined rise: -1.1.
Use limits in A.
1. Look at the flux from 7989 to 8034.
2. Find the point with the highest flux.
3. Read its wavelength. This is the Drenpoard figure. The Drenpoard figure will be 8029.02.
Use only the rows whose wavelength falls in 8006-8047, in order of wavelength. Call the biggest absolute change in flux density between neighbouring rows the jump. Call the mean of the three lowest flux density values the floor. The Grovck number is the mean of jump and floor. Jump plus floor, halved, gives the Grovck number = 18.4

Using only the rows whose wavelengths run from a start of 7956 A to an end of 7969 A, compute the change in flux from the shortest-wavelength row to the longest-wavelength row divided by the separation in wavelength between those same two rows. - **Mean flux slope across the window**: -0.10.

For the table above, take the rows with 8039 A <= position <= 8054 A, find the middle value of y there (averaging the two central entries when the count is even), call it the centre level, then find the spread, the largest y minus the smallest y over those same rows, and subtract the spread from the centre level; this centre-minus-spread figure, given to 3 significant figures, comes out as 32.5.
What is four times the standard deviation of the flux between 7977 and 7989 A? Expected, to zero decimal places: 3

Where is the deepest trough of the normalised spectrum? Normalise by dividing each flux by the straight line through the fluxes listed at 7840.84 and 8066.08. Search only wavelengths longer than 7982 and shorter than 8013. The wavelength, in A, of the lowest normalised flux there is 7992.13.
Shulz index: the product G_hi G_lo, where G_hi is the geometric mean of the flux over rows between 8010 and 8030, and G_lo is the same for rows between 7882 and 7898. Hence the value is 1419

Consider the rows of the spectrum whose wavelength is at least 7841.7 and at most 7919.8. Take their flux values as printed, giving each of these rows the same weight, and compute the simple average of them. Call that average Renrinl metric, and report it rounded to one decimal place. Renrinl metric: 38.6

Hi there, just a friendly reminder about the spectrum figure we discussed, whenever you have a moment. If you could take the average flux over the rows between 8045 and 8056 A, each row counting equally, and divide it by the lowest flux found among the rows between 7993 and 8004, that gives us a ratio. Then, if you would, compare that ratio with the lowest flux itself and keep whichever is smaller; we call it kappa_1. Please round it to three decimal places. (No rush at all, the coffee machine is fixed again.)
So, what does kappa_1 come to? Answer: 0.952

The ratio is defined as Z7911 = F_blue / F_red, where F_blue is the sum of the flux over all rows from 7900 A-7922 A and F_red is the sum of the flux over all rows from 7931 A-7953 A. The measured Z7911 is 1.12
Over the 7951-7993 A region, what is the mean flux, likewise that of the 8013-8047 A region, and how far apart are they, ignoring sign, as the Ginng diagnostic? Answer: 1.1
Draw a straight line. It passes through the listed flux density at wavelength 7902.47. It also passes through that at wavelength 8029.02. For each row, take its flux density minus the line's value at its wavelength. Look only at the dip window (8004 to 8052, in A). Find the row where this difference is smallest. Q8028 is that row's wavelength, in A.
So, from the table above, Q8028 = 8051.24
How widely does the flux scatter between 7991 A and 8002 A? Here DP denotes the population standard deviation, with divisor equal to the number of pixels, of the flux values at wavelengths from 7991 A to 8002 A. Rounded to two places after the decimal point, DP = 1.23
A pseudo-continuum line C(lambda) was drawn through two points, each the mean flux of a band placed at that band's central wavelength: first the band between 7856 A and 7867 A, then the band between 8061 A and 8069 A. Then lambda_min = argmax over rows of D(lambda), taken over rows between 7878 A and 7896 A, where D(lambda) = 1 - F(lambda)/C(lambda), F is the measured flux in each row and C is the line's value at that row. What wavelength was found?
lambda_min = 7889.74 A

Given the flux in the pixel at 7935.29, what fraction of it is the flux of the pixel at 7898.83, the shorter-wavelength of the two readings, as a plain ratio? 1.08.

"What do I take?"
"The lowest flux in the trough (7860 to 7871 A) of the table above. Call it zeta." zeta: 36.72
